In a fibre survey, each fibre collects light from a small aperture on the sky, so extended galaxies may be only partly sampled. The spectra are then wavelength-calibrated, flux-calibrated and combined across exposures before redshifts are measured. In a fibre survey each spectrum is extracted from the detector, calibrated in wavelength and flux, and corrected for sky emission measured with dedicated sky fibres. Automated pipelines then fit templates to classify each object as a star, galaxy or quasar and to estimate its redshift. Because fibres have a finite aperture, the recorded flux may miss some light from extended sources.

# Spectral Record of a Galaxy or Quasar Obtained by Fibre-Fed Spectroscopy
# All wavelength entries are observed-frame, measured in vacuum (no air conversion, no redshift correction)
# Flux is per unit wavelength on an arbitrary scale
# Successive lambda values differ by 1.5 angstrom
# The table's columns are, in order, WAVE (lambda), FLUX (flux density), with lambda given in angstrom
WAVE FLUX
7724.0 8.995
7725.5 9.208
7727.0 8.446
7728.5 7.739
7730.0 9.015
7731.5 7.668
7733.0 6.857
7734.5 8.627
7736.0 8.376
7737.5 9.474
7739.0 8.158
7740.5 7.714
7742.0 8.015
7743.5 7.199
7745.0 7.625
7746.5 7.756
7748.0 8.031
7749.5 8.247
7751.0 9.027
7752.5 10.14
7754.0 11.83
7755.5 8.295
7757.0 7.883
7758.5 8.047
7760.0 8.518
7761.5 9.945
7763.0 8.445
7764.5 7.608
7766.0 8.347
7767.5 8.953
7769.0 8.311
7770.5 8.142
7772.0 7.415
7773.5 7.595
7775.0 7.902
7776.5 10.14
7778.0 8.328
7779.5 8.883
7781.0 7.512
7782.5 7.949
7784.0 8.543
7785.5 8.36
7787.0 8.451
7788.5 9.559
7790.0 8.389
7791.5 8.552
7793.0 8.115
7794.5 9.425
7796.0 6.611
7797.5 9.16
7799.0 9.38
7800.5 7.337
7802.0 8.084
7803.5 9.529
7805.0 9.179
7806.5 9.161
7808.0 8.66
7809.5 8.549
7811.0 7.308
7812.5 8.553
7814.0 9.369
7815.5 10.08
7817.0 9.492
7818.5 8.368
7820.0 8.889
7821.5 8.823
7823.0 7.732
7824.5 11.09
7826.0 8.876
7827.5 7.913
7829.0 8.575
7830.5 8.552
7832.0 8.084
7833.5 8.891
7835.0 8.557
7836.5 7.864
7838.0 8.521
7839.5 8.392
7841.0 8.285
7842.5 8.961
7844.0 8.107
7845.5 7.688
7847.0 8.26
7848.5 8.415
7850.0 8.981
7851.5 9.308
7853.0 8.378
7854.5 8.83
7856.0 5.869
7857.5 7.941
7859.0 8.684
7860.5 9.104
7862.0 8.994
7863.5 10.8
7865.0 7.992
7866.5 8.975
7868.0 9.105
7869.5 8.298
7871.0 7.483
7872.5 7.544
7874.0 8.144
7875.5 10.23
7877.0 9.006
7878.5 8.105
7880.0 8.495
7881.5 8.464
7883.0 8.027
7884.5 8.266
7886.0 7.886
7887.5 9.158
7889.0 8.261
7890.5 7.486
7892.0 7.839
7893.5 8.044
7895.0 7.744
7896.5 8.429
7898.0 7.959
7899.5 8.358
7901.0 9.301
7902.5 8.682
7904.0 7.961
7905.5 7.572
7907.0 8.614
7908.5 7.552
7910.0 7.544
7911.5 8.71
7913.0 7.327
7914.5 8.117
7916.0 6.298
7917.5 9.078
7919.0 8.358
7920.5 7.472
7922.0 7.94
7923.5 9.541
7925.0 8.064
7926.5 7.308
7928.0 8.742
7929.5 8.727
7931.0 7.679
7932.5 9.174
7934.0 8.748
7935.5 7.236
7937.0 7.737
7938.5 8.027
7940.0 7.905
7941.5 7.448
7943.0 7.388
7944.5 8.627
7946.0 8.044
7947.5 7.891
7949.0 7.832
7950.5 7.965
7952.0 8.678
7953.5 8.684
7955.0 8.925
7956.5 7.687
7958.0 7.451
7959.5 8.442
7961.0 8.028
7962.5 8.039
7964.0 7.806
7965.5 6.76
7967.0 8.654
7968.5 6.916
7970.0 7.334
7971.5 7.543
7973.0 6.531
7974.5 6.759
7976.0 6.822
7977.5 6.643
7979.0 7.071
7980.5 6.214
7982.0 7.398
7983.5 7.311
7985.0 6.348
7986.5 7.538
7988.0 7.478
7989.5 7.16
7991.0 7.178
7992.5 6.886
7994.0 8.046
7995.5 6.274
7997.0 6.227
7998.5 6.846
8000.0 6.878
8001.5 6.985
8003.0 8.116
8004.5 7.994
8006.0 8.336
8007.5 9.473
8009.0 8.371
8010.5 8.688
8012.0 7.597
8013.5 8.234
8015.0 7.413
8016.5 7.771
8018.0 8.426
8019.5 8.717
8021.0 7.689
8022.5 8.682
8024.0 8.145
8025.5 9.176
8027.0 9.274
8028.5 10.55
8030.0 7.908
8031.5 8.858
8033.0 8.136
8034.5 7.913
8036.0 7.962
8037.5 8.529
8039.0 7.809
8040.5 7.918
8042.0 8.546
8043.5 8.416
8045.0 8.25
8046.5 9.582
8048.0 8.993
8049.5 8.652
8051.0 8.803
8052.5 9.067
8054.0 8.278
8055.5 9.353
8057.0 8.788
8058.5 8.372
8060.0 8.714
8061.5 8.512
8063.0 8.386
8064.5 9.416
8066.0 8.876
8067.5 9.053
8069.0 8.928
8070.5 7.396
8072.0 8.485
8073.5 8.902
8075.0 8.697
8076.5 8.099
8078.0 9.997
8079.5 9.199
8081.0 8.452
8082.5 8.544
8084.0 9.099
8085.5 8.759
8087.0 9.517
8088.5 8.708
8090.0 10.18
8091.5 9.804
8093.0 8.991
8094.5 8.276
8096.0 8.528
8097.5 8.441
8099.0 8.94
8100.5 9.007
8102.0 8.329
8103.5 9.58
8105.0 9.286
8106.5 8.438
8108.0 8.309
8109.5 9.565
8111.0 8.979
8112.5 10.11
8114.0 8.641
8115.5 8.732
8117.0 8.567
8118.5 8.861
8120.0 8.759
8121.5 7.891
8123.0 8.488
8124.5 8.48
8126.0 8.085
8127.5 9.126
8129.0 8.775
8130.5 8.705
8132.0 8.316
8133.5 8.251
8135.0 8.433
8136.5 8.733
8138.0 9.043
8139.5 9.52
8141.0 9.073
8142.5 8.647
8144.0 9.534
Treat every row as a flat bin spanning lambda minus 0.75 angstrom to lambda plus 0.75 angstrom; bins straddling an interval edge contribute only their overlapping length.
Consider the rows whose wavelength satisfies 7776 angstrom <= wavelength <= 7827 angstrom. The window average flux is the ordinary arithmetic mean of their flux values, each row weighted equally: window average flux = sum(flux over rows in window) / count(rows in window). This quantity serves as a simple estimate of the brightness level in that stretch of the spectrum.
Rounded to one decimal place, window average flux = 8.7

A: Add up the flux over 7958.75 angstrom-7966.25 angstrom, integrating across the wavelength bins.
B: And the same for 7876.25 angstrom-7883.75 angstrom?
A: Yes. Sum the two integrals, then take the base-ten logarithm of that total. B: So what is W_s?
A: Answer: 2.09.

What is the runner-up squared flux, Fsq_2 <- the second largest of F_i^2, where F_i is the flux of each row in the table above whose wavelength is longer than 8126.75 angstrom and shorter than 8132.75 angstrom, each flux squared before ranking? 77.0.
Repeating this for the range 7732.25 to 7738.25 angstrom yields 74.4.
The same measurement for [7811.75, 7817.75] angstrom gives 90.1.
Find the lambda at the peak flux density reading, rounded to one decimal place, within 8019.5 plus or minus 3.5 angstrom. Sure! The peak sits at 8019.5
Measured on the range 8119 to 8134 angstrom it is 8127.5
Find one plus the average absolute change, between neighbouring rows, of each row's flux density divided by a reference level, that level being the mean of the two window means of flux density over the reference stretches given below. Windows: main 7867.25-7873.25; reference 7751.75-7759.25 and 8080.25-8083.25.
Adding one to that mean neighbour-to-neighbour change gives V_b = 1.06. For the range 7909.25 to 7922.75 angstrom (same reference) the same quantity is 1.14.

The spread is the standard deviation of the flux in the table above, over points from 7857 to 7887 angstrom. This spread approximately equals 0.8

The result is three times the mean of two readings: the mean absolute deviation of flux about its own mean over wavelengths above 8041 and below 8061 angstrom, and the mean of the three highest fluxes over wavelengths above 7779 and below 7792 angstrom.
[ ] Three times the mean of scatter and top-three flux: 14.0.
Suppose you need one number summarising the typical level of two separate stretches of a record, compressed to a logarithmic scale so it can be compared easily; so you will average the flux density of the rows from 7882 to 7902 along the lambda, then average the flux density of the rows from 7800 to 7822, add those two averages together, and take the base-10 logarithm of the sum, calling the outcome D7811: 1.23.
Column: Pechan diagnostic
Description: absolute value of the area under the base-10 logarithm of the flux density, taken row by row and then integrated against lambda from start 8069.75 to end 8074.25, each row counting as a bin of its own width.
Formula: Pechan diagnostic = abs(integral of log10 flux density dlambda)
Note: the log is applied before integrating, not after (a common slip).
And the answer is 4.12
